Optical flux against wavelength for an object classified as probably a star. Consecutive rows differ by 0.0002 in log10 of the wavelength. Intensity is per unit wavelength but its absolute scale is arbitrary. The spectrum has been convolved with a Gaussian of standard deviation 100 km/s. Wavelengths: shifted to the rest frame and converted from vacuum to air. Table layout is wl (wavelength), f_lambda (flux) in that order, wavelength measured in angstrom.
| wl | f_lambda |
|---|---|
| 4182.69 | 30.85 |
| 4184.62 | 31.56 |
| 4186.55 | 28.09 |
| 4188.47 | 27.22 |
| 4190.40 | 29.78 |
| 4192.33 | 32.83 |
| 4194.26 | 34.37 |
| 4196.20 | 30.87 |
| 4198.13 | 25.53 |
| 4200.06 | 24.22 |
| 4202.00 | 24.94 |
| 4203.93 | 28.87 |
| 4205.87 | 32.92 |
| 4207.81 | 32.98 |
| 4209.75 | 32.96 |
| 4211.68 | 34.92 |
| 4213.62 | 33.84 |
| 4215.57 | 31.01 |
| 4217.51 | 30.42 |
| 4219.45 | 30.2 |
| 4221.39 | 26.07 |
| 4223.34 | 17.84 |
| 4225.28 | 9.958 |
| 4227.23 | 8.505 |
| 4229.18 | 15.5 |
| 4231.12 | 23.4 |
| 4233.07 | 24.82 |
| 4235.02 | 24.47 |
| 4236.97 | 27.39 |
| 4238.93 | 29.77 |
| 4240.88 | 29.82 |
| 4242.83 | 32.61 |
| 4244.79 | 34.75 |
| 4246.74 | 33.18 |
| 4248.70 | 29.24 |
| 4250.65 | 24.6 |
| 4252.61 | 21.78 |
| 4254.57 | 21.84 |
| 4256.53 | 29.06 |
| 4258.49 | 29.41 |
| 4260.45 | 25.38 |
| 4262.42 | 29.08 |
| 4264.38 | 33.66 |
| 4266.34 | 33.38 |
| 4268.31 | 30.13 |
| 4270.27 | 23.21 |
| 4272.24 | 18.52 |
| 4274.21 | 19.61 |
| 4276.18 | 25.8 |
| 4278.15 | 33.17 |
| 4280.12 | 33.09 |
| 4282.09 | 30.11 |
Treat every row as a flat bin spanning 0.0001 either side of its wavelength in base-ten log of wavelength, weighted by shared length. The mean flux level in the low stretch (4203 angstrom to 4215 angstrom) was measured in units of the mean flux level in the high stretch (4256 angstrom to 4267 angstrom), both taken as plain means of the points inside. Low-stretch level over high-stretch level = 1.09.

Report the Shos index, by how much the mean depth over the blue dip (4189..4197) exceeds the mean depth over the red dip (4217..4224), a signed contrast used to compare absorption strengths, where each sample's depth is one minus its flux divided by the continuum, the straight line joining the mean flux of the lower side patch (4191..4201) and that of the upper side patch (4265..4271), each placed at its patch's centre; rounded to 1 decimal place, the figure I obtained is -0.2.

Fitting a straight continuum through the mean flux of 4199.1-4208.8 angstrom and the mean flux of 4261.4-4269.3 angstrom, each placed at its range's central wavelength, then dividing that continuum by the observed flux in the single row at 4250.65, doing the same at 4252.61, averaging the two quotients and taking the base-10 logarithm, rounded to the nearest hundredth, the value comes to 0.13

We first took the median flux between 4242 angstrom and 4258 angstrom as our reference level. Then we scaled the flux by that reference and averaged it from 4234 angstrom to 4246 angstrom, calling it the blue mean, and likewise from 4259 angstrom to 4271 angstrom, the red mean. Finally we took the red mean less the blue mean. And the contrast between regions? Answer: -0.02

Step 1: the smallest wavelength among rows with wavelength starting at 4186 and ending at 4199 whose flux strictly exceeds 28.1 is 4190.40 angstrom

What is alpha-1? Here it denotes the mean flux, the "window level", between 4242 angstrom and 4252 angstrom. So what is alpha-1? 31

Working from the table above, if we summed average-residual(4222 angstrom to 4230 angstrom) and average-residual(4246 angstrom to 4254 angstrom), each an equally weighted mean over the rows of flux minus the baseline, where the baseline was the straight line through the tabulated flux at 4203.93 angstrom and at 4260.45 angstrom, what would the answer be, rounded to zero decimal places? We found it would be -13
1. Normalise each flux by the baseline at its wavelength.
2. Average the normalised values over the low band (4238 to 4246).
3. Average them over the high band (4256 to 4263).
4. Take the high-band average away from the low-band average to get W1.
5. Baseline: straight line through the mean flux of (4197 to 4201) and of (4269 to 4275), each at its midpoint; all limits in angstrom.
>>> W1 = 0.1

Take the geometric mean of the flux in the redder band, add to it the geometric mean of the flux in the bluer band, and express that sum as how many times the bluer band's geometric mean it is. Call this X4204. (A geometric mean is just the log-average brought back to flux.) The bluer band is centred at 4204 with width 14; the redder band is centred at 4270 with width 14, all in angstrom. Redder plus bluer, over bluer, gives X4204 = 1.896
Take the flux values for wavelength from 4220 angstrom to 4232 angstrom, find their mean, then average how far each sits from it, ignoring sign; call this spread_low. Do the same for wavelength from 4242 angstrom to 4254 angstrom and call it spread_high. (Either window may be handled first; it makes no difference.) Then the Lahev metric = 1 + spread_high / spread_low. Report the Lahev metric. 1.75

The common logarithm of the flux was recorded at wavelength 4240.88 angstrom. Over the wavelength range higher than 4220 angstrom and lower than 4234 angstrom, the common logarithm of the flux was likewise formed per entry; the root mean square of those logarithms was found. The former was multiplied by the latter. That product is 1.820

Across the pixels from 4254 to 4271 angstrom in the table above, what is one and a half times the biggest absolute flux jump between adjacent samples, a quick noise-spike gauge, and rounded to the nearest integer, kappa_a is 11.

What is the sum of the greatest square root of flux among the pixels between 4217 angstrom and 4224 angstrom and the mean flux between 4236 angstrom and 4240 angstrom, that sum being 34.1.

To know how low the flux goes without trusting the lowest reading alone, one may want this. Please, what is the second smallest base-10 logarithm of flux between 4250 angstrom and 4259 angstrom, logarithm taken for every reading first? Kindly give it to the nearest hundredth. 1.34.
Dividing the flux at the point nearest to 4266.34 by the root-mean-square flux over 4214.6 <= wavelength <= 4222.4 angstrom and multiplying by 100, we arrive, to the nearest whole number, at 113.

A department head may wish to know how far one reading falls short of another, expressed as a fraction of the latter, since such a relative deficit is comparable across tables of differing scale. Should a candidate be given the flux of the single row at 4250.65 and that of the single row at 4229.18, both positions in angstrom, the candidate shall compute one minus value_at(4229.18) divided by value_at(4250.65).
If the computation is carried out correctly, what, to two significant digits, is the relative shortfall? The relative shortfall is 0.37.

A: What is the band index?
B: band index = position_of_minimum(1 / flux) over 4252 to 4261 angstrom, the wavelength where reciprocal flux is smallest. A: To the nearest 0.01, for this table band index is 4258.49 angstrom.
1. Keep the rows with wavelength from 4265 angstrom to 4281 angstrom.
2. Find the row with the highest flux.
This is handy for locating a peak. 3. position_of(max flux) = 4266.34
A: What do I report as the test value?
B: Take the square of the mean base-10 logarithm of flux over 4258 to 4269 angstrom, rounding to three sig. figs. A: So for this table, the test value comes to 2.18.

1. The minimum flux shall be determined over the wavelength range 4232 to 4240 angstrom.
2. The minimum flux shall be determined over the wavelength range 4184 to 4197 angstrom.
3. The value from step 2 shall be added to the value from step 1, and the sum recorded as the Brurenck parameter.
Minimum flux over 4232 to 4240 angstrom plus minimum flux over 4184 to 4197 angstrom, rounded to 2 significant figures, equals 52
